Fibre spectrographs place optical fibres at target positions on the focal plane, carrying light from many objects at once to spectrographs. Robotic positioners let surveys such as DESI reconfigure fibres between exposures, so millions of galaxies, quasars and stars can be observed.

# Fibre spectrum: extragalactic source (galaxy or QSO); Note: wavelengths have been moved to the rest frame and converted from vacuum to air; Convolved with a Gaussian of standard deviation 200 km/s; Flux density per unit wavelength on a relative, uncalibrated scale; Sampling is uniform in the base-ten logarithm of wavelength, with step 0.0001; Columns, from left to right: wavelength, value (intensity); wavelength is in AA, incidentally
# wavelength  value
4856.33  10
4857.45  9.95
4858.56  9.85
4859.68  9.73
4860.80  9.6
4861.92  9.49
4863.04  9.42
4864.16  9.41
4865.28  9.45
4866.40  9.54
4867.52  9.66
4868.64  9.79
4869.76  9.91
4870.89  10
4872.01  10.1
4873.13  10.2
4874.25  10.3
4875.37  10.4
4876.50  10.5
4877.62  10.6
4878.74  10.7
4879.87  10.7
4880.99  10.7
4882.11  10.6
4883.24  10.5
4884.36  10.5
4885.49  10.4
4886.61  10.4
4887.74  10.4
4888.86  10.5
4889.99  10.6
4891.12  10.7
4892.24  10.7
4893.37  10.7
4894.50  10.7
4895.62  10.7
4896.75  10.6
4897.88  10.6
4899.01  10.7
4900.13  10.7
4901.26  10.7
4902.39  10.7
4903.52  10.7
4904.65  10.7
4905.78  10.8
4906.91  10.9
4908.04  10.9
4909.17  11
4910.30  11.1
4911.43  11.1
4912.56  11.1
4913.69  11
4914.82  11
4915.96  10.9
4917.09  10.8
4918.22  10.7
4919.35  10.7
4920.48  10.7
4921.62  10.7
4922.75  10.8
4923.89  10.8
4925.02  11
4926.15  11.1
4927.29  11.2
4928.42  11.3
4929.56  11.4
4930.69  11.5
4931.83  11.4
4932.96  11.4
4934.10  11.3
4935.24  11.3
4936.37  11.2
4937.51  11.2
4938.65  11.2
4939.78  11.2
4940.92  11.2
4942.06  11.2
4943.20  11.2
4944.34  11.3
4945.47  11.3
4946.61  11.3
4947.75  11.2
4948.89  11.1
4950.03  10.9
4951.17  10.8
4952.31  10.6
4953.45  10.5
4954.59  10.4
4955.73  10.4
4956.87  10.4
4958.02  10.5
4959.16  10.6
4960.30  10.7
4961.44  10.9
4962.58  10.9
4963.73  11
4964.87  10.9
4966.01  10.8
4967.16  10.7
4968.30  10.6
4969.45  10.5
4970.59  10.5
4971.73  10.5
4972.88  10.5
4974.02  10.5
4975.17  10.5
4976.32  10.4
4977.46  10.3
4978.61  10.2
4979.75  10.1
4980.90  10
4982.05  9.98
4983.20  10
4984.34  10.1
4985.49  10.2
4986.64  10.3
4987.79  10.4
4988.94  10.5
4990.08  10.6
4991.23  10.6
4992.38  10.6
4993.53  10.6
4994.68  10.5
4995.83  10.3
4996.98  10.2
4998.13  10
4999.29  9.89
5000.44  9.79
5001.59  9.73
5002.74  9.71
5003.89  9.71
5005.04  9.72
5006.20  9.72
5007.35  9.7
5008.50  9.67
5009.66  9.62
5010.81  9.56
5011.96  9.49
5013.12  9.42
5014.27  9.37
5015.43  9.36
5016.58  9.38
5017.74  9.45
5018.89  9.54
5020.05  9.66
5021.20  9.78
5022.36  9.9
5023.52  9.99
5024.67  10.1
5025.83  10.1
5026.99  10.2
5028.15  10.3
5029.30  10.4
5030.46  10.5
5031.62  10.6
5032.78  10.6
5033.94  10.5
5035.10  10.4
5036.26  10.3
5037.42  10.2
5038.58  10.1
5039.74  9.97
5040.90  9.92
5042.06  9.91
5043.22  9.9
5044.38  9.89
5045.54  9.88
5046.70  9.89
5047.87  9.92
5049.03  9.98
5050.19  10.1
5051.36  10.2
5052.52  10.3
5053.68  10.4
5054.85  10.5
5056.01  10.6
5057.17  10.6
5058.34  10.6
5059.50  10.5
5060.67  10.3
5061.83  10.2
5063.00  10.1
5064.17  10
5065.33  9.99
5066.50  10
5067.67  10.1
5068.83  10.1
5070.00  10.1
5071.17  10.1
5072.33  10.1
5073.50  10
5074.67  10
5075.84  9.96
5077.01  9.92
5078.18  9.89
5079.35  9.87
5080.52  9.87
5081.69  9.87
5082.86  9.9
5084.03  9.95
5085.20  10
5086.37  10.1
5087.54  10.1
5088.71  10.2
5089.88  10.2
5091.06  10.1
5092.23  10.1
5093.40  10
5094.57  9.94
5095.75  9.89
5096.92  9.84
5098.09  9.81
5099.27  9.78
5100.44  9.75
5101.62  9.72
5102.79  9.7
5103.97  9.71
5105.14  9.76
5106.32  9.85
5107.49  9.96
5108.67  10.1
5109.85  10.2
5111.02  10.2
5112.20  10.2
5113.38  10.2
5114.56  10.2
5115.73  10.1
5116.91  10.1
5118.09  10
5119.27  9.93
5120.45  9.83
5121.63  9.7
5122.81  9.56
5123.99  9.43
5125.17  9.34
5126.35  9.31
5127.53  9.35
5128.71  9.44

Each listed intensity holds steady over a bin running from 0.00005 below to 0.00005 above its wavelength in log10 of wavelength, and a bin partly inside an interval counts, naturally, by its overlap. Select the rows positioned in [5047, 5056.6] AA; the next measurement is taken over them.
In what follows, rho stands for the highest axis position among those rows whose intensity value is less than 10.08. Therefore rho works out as 5049.03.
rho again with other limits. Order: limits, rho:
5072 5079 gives 5078.18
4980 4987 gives 4983.20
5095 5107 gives 5106.32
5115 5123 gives 5122.81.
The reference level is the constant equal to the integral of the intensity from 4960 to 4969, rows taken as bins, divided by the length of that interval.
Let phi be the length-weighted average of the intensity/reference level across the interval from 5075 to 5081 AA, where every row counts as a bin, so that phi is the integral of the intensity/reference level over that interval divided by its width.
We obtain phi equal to 0.92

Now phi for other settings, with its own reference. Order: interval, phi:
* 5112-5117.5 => 0.94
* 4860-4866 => 0.88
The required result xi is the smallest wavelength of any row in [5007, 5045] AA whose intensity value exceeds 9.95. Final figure 5023.52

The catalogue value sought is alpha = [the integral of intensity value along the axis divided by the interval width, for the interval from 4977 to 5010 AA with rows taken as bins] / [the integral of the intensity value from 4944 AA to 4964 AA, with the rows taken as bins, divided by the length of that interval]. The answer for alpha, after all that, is 0.93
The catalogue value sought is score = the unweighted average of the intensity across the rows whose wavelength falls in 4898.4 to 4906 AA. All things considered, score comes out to 10.7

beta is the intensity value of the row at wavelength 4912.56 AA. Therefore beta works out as 11.1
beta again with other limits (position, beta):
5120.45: 9.83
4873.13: 10.2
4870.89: 10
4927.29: 11.2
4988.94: 10.5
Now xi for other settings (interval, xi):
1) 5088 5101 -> 5088.71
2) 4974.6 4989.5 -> 4975.17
